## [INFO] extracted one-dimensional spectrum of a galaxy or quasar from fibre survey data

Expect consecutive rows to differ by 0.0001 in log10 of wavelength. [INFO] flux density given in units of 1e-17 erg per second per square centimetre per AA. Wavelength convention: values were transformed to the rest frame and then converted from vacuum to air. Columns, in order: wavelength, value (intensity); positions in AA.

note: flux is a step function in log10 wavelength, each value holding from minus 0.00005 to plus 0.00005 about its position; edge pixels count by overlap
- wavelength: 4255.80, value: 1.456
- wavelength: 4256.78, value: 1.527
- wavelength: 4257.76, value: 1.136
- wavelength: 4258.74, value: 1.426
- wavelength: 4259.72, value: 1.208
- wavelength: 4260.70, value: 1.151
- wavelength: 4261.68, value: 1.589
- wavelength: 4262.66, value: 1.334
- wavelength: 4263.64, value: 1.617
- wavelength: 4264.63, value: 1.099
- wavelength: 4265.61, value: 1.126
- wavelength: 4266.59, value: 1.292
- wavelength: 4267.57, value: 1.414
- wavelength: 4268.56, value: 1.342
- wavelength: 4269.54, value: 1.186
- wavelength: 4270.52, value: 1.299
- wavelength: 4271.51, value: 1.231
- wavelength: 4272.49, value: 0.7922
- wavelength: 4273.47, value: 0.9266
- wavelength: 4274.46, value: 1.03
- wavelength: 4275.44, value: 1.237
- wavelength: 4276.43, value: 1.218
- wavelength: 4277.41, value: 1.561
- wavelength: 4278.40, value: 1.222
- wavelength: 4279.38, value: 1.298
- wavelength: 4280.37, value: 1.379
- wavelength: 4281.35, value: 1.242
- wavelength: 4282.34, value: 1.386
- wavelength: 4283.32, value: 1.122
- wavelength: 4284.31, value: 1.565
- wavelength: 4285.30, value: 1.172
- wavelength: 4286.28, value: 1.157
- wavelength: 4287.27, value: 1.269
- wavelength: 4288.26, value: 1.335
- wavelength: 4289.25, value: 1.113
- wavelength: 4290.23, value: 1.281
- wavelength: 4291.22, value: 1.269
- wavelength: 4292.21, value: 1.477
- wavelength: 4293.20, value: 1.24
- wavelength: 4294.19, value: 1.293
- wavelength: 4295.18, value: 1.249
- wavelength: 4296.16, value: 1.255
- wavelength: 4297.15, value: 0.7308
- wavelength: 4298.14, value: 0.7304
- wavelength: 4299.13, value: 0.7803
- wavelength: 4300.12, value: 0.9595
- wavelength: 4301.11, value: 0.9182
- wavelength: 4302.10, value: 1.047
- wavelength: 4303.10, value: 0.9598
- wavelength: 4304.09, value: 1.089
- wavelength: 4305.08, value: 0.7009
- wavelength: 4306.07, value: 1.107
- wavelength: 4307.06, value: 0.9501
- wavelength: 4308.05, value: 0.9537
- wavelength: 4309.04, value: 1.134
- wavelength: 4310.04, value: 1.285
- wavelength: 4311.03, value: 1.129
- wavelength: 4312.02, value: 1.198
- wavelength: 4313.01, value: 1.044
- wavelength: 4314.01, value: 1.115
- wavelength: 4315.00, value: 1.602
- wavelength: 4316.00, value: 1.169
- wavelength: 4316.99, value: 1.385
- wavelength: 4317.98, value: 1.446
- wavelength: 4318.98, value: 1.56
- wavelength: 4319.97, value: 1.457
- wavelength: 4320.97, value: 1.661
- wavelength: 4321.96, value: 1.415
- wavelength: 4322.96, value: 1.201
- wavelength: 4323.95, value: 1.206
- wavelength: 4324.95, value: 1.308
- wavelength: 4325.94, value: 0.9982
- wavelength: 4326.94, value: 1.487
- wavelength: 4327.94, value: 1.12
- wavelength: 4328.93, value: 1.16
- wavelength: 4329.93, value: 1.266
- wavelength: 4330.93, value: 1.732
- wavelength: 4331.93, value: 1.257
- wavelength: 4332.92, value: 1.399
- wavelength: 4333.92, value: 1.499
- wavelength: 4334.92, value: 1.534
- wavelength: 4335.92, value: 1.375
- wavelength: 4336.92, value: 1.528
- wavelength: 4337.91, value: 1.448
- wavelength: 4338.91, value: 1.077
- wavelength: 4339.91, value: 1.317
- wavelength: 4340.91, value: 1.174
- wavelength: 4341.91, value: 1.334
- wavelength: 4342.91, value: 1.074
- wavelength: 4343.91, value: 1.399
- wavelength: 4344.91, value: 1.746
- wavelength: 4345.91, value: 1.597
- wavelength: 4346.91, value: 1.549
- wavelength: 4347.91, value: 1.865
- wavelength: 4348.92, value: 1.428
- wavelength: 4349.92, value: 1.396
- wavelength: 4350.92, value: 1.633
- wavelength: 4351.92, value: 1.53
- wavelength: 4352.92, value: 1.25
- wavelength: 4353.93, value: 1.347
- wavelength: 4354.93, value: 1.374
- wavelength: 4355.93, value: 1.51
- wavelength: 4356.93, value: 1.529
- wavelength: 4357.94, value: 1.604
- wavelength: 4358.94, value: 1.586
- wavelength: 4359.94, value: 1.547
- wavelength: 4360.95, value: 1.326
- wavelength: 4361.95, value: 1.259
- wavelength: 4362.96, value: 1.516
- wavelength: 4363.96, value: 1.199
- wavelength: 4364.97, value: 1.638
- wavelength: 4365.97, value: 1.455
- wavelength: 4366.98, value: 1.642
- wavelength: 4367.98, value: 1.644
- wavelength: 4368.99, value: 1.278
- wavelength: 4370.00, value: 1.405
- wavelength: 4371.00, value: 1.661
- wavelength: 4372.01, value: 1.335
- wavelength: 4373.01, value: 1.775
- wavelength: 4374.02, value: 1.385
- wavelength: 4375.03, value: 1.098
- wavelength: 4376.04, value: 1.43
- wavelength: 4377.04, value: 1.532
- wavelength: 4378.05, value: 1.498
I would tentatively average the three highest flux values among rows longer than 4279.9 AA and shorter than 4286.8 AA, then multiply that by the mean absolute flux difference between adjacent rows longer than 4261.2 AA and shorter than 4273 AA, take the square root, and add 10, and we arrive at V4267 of 10.5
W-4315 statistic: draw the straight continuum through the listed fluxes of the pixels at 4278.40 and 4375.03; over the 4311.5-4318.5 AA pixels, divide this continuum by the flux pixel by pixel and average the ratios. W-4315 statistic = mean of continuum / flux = 0.94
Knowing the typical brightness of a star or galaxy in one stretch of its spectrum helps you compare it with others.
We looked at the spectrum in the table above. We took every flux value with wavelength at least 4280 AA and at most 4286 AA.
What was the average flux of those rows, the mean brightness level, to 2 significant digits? 1.3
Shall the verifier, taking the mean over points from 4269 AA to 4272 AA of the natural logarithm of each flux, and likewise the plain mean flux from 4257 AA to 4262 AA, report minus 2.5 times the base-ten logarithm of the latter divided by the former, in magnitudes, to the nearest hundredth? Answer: -1.96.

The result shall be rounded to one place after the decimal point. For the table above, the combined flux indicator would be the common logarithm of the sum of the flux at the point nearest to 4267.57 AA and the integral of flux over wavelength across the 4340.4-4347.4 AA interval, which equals 1.1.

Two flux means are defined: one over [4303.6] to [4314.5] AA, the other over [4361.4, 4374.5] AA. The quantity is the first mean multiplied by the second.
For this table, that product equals 1.57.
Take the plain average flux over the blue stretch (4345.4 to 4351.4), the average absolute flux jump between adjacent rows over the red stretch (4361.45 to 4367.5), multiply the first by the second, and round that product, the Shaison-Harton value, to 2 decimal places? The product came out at 0.44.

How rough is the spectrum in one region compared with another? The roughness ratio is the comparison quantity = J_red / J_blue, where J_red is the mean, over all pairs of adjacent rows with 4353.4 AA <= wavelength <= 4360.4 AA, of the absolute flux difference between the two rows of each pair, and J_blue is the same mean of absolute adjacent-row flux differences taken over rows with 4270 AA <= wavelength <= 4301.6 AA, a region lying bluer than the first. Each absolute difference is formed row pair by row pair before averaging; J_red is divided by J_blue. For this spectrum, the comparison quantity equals 0.32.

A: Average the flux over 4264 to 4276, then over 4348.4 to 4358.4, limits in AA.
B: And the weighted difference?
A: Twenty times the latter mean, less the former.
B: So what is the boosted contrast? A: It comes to 28.0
